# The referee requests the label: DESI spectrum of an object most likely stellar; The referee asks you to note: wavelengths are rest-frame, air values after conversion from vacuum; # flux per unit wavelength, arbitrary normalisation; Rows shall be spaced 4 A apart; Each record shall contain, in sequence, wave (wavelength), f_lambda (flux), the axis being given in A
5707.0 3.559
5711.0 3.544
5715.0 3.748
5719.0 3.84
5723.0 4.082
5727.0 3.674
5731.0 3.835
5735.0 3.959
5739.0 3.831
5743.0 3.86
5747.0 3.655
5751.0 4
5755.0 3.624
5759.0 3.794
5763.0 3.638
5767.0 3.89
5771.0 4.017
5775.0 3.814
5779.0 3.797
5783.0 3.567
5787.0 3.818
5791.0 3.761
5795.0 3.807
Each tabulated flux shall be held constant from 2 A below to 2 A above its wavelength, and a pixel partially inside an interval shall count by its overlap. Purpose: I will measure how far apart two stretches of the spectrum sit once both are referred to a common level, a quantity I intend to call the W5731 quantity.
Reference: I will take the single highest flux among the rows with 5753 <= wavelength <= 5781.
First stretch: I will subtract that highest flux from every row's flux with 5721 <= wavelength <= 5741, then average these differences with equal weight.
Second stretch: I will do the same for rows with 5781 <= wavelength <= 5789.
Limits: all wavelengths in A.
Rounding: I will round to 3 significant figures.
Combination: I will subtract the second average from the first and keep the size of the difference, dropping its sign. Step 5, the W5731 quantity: 0.184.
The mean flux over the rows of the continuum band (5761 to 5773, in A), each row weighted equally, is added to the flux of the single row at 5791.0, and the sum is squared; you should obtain 57.9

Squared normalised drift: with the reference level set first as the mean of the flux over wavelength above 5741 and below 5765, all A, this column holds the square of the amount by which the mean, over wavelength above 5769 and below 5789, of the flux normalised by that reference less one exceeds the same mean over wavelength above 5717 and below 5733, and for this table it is 0.0002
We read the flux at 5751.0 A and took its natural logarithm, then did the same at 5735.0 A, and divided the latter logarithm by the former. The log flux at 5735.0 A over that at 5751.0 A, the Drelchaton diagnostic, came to 0.99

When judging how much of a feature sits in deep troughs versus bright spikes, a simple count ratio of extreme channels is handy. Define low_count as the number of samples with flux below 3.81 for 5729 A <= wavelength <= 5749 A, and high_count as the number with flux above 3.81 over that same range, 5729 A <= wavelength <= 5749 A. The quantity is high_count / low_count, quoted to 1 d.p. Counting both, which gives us 4.0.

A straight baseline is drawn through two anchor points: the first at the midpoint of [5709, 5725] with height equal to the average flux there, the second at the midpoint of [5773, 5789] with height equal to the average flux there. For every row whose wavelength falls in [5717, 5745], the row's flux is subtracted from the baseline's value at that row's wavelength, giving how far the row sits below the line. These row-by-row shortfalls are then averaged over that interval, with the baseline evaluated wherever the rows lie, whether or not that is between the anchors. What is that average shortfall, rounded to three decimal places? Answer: -0.077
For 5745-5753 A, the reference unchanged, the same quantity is -0.051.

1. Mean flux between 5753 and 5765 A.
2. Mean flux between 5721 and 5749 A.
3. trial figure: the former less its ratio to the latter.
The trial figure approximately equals 2.73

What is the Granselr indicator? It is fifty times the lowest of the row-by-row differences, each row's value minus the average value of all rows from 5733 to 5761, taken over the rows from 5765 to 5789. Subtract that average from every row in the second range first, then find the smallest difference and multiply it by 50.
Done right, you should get -12.5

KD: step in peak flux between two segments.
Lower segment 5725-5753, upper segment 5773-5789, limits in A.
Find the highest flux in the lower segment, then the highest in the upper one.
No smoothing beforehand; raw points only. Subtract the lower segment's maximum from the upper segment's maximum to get -0.18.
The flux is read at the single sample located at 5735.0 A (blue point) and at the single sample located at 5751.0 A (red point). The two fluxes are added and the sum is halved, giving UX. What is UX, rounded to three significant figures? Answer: 3.98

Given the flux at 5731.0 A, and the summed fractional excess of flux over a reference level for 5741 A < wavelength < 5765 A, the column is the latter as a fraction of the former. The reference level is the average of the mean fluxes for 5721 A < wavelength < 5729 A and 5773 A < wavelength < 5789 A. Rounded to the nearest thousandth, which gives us -0.021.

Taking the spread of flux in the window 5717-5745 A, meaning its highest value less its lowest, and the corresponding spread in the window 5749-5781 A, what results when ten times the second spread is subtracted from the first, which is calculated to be -3.5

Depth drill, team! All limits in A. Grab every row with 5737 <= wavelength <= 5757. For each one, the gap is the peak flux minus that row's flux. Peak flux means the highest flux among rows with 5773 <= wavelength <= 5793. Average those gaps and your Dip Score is 0.024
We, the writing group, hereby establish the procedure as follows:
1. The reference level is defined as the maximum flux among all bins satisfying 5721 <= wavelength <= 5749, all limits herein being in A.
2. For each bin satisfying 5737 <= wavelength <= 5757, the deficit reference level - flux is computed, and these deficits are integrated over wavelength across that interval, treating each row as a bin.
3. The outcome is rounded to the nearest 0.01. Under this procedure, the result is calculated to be 5.76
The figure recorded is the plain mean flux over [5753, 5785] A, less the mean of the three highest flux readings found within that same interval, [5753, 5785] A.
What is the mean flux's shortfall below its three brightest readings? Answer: -0.139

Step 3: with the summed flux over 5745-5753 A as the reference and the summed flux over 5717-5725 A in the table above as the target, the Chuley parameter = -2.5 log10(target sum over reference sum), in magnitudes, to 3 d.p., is -0.037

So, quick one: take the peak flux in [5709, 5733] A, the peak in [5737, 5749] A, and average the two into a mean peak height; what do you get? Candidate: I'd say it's 3.97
